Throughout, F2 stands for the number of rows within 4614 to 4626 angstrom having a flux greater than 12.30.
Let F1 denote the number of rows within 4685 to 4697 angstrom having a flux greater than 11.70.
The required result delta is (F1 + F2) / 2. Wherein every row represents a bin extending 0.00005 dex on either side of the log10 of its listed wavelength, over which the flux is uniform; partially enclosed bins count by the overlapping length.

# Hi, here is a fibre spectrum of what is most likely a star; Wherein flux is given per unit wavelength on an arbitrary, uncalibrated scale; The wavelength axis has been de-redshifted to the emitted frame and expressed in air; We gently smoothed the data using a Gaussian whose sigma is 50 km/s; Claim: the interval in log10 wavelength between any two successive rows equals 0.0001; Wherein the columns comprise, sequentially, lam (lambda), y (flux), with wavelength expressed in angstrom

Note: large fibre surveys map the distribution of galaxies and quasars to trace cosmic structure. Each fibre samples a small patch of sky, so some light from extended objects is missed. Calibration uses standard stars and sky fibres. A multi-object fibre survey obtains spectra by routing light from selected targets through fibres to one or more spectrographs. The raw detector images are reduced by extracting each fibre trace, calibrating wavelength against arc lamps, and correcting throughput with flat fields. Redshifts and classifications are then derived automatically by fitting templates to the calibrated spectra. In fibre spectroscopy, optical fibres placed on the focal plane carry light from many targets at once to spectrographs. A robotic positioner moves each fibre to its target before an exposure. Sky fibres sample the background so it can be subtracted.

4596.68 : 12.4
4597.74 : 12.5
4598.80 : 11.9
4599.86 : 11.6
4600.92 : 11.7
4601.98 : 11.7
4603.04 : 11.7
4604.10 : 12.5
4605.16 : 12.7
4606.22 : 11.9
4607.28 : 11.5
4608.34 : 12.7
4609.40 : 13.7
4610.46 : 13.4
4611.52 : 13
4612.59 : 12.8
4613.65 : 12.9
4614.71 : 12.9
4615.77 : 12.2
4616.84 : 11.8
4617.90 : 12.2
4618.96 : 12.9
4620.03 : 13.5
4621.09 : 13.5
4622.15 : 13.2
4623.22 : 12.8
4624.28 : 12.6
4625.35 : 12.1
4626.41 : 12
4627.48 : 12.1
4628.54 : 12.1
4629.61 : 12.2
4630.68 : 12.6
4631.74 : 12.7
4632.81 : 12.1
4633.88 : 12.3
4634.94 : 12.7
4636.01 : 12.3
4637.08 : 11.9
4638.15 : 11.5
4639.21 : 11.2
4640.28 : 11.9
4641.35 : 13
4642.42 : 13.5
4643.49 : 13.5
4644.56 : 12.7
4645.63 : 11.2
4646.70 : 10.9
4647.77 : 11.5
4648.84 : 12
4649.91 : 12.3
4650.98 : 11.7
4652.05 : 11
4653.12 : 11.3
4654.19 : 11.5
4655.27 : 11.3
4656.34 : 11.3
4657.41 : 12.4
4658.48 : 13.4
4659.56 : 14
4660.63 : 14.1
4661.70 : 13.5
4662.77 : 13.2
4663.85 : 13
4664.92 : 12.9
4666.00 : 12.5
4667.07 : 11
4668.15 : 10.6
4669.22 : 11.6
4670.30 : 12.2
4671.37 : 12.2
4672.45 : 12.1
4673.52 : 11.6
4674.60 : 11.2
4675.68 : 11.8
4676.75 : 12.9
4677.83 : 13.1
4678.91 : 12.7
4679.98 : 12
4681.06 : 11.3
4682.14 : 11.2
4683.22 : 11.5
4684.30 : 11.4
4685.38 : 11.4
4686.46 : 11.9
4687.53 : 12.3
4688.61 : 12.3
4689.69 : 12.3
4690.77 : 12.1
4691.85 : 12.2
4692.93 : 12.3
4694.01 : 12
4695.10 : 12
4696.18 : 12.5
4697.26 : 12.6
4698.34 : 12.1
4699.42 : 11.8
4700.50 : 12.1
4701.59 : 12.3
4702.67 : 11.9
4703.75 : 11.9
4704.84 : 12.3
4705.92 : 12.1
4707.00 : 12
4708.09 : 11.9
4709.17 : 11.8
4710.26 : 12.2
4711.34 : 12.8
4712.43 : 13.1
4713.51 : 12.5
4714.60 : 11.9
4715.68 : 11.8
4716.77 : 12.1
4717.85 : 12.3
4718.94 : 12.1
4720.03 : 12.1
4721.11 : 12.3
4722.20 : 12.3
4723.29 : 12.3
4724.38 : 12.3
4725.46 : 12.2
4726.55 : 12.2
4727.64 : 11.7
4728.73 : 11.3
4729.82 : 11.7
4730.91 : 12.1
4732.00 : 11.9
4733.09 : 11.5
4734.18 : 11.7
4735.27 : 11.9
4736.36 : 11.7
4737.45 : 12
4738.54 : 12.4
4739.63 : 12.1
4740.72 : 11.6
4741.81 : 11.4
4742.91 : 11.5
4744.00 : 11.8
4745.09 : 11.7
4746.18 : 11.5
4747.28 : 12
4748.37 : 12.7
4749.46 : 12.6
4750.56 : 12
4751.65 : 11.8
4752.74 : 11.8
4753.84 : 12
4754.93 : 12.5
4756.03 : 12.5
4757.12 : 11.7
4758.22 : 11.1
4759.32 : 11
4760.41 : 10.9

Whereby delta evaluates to 8.5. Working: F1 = 10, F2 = 7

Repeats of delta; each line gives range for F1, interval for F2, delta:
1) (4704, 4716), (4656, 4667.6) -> 10.0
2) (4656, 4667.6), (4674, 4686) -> 6.0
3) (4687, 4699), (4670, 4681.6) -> 7.0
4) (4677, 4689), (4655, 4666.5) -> 7.5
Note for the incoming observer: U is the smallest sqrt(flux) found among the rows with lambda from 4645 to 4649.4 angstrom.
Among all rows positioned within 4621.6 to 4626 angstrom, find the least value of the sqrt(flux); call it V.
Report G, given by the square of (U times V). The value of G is 132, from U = 3.30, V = 3.48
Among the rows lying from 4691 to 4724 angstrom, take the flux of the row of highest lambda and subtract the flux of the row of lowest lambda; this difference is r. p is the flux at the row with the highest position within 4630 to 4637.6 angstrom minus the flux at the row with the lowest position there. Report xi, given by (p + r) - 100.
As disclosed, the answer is -101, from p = -0.7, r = 0.1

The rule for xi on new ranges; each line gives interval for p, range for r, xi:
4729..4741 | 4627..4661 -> -98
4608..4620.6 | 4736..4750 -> -98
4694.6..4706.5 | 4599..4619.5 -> -99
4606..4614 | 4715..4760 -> -100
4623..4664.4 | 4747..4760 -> -101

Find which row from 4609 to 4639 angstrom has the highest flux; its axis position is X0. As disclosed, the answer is 4609.40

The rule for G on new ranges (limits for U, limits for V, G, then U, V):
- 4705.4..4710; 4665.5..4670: 125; 3.44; 3.26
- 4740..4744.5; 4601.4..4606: 133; 3.38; 3.42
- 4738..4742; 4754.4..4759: 127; 3.38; 3.33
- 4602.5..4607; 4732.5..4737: 135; 3.42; 3.39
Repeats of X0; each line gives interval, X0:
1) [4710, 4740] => 4712.43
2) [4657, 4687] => 4660.63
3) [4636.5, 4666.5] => 4660.63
